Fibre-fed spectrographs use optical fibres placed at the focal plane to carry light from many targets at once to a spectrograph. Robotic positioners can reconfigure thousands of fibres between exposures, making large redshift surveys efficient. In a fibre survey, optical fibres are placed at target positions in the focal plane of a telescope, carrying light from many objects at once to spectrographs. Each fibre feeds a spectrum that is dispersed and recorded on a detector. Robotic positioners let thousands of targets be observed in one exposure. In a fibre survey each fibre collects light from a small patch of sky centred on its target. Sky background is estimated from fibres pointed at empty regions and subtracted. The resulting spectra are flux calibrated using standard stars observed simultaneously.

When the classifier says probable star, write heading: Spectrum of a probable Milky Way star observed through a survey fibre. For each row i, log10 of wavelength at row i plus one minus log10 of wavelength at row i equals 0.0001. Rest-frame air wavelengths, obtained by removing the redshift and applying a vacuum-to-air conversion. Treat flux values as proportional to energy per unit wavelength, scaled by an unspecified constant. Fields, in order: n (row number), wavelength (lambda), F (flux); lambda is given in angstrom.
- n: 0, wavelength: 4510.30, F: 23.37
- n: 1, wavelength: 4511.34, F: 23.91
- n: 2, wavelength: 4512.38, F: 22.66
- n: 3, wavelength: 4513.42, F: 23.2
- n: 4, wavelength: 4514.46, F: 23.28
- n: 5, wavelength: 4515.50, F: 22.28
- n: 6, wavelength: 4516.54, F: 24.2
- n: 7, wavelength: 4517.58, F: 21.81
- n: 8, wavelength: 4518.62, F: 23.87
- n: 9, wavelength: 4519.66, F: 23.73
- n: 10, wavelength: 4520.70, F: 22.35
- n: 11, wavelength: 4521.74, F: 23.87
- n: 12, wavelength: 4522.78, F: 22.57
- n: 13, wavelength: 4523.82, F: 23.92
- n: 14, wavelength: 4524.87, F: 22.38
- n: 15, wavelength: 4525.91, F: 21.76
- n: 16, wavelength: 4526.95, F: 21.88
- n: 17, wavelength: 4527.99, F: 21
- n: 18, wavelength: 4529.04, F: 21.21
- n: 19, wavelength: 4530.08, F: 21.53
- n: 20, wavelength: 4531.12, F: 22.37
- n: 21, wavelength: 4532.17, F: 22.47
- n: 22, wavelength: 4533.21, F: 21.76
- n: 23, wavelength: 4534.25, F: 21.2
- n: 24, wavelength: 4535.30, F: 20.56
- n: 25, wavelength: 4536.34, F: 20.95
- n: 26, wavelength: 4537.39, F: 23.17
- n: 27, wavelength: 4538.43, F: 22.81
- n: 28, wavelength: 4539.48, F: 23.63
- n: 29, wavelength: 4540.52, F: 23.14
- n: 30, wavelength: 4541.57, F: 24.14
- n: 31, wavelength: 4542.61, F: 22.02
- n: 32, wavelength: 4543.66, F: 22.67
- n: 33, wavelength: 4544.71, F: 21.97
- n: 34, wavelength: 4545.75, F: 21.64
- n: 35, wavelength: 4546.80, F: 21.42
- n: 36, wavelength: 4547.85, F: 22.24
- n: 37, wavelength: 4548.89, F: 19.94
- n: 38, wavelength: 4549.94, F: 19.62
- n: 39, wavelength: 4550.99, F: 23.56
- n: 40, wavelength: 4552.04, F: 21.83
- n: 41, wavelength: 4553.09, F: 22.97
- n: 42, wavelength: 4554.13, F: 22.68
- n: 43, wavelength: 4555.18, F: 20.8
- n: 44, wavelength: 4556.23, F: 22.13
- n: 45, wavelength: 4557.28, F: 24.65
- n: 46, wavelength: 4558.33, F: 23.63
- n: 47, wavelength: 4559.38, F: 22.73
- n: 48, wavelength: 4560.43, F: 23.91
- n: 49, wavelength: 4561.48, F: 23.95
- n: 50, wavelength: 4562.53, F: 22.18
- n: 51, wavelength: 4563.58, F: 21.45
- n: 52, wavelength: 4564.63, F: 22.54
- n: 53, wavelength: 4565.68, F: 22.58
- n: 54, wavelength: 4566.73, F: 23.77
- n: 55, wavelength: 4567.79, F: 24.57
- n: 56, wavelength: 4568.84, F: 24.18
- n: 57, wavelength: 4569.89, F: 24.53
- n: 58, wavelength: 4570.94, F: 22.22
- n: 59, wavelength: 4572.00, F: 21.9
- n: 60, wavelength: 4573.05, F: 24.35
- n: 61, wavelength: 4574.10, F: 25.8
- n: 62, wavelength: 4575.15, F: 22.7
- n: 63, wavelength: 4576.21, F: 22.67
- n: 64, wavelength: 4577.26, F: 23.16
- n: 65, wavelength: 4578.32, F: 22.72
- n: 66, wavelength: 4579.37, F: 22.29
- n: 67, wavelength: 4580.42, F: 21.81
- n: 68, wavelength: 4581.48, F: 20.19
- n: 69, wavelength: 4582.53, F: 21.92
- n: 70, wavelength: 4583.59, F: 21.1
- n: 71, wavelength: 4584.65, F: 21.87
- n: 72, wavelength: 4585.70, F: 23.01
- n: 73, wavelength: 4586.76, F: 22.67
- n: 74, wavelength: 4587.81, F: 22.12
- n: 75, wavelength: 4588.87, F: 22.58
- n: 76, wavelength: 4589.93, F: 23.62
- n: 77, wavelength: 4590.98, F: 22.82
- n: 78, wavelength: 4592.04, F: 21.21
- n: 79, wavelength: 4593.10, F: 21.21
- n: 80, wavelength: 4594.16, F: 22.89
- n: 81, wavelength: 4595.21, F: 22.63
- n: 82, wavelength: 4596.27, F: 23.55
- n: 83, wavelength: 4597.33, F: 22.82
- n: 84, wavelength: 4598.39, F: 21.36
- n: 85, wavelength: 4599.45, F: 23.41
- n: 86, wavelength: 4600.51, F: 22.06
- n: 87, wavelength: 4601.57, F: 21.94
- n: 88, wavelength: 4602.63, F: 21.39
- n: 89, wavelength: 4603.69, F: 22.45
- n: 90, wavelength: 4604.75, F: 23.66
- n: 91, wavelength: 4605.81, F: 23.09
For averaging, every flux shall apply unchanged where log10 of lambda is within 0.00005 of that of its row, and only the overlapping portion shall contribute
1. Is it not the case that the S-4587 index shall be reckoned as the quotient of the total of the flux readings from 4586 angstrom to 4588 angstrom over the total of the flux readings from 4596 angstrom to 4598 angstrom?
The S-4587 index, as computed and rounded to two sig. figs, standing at 0.97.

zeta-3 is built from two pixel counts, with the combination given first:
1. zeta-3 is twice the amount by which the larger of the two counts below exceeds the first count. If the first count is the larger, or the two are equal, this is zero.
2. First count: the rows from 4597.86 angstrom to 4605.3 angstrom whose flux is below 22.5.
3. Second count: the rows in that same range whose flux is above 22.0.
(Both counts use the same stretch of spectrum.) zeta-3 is 0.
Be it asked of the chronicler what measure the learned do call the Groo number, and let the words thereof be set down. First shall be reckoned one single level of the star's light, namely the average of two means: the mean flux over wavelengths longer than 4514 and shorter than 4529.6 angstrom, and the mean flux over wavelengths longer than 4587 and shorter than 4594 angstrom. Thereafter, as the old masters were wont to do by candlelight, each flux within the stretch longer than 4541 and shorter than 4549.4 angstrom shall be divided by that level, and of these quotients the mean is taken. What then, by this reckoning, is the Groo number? 0.98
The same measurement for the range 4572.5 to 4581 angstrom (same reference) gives 1.03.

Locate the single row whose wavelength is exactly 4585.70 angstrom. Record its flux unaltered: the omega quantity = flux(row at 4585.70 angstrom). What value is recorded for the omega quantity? 23.01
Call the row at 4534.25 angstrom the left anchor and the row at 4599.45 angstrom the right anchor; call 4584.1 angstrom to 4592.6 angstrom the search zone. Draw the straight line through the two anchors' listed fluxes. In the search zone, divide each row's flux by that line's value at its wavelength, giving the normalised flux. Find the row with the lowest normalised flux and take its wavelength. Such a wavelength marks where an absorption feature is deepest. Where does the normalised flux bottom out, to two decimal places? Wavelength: 4592.04 angstrom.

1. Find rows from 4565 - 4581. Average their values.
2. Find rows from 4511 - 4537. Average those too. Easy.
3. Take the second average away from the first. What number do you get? 0.85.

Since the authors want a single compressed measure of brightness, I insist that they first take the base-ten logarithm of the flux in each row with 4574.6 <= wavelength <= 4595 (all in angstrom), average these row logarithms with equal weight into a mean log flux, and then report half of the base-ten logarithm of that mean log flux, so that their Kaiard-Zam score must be 0.0647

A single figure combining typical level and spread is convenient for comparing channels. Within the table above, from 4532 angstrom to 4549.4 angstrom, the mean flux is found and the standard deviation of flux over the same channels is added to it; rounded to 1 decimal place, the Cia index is 23.2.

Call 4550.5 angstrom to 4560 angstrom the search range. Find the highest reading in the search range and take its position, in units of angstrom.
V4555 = 4557.28 angstrom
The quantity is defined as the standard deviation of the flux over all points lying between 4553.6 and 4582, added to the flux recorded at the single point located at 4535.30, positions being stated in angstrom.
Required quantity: 21.8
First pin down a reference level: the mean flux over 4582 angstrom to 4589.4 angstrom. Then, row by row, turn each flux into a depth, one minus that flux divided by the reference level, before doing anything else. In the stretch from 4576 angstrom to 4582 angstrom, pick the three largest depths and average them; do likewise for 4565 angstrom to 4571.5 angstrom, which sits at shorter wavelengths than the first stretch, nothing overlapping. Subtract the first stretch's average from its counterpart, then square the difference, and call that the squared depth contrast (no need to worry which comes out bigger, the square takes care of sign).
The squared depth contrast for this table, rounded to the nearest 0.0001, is 0.0041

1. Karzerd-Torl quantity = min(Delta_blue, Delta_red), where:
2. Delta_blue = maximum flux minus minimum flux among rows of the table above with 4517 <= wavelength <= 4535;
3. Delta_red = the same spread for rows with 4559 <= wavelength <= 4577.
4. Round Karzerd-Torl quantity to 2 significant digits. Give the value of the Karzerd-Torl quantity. 2.9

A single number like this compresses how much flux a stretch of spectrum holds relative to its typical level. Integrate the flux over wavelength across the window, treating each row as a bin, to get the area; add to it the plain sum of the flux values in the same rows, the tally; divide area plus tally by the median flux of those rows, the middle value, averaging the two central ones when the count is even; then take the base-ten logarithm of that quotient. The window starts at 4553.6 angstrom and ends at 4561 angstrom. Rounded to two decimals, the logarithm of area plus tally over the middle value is 1.16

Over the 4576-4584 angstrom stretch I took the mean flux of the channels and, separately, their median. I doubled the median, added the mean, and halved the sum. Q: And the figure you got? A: 33.1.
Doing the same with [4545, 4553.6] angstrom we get 32.6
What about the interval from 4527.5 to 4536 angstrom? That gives 32.1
